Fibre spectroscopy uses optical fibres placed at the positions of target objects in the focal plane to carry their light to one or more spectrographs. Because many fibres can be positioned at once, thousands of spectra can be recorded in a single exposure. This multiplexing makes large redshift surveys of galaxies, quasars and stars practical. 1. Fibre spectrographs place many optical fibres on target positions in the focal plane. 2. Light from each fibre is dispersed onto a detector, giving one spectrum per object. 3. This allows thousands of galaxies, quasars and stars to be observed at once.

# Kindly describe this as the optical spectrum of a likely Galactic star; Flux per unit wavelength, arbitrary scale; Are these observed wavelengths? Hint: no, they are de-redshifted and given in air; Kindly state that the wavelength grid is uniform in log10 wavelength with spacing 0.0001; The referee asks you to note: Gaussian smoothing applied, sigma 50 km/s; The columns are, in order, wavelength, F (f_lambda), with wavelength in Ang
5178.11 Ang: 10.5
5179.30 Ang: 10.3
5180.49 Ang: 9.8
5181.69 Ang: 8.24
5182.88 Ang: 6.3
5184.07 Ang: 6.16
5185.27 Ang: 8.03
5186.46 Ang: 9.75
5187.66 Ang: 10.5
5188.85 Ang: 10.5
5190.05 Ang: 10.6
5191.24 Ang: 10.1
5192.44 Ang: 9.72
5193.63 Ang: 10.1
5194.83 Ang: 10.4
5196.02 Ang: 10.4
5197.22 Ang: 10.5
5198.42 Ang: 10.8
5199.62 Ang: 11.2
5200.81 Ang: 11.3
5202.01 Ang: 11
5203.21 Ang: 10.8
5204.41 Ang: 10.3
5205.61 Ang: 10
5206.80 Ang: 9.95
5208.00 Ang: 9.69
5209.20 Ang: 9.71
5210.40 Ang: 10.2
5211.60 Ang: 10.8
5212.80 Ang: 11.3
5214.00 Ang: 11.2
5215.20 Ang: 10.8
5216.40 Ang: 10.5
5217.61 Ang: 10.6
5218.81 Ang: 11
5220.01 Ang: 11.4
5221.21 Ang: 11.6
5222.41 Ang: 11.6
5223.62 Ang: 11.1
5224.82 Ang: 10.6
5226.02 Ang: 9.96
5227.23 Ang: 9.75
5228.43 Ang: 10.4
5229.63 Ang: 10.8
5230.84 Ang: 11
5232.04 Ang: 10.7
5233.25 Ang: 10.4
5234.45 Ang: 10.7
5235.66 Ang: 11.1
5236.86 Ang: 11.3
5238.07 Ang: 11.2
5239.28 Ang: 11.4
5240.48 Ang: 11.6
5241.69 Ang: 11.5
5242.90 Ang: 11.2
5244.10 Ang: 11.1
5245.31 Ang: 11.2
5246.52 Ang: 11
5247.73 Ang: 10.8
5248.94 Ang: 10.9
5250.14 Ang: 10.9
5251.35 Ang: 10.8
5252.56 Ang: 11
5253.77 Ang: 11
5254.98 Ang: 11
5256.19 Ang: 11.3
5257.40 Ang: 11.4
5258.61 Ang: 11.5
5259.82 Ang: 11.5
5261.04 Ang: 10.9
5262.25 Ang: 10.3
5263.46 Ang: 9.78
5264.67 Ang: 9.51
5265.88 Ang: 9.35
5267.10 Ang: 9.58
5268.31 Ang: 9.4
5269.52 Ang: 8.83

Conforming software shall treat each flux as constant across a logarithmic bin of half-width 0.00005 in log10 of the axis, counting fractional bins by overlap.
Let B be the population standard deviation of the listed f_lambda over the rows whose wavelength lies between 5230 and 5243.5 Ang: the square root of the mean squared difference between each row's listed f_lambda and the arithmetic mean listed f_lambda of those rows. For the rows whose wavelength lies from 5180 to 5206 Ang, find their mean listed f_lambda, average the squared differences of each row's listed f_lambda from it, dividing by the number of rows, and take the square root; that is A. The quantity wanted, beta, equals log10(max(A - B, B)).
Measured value 0.01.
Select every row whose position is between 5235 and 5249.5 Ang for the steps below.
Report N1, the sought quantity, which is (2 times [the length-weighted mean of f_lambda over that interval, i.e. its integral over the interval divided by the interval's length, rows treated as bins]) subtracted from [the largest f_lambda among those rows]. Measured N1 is -10.8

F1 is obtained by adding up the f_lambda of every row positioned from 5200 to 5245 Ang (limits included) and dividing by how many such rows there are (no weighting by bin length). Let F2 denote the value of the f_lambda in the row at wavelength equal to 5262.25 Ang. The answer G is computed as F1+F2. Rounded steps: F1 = 10.8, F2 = 10.3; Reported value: 21.1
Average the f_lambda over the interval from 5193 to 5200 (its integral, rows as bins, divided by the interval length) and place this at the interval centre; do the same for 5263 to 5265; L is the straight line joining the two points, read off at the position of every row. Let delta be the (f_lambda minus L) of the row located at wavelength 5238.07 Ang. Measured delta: 1.2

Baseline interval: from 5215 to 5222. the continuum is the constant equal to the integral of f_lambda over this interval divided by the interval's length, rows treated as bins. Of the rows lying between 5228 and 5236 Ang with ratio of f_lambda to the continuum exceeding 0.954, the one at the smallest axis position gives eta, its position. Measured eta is 5229.63 Ang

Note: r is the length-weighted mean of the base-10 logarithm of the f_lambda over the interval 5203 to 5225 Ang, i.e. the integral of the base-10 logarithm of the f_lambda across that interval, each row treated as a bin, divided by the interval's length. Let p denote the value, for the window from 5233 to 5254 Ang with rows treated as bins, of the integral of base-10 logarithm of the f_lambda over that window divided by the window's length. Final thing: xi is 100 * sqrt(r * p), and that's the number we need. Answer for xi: 104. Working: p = 1.044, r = 1.028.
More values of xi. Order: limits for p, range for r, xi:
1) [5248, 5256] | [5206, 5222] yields 103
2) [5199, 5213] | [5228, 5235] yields 102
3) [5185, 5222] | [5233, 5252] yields 103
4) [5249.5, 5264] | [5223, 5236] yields 103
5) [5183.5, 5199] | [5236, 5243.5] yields 102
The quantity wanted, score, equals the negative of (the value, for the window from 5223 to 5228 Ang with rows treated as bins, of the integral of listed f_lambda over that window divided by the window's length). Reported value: -10.3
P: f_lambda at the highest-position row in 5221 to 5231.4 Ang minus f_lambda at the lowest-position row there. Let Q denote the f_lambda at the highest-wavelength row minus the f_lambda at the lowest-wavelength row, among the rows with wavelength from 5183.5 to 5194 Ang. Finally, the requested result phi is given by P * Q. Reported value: -2.4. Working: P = -0.6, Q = 3.9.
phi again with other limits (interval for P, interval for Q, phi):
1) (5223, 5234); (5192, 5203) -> -0.9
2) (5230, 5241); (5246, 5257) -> 0.2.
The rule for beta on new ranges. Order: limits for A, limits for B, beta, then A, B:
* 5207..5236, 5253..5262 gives -0.51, 0.55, 0.24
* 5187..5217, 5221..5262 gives -0.36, 0.48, 0.43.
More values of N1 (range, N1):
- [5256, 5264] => -10.4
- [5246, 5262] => -10.6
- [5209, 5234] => -9.9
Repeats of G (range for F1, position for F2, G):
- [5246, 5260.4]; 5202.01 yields 22.1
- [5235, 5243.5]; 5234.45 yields 22.0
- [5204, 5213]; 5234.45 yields 20.9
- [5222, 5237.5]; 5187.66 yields 21.2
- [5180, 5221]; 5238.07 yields 21.3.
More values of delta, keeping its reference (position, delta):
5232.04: 0.6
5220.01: 1.2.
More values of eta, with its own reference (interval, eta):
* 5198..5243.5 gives 5198.42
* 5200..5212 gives 5200.81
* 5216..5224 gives 5217.61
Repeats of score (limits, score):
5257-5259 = -11.5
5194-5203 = -10.8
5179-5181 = -10.0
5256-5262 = -11.3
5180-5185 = -7.6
